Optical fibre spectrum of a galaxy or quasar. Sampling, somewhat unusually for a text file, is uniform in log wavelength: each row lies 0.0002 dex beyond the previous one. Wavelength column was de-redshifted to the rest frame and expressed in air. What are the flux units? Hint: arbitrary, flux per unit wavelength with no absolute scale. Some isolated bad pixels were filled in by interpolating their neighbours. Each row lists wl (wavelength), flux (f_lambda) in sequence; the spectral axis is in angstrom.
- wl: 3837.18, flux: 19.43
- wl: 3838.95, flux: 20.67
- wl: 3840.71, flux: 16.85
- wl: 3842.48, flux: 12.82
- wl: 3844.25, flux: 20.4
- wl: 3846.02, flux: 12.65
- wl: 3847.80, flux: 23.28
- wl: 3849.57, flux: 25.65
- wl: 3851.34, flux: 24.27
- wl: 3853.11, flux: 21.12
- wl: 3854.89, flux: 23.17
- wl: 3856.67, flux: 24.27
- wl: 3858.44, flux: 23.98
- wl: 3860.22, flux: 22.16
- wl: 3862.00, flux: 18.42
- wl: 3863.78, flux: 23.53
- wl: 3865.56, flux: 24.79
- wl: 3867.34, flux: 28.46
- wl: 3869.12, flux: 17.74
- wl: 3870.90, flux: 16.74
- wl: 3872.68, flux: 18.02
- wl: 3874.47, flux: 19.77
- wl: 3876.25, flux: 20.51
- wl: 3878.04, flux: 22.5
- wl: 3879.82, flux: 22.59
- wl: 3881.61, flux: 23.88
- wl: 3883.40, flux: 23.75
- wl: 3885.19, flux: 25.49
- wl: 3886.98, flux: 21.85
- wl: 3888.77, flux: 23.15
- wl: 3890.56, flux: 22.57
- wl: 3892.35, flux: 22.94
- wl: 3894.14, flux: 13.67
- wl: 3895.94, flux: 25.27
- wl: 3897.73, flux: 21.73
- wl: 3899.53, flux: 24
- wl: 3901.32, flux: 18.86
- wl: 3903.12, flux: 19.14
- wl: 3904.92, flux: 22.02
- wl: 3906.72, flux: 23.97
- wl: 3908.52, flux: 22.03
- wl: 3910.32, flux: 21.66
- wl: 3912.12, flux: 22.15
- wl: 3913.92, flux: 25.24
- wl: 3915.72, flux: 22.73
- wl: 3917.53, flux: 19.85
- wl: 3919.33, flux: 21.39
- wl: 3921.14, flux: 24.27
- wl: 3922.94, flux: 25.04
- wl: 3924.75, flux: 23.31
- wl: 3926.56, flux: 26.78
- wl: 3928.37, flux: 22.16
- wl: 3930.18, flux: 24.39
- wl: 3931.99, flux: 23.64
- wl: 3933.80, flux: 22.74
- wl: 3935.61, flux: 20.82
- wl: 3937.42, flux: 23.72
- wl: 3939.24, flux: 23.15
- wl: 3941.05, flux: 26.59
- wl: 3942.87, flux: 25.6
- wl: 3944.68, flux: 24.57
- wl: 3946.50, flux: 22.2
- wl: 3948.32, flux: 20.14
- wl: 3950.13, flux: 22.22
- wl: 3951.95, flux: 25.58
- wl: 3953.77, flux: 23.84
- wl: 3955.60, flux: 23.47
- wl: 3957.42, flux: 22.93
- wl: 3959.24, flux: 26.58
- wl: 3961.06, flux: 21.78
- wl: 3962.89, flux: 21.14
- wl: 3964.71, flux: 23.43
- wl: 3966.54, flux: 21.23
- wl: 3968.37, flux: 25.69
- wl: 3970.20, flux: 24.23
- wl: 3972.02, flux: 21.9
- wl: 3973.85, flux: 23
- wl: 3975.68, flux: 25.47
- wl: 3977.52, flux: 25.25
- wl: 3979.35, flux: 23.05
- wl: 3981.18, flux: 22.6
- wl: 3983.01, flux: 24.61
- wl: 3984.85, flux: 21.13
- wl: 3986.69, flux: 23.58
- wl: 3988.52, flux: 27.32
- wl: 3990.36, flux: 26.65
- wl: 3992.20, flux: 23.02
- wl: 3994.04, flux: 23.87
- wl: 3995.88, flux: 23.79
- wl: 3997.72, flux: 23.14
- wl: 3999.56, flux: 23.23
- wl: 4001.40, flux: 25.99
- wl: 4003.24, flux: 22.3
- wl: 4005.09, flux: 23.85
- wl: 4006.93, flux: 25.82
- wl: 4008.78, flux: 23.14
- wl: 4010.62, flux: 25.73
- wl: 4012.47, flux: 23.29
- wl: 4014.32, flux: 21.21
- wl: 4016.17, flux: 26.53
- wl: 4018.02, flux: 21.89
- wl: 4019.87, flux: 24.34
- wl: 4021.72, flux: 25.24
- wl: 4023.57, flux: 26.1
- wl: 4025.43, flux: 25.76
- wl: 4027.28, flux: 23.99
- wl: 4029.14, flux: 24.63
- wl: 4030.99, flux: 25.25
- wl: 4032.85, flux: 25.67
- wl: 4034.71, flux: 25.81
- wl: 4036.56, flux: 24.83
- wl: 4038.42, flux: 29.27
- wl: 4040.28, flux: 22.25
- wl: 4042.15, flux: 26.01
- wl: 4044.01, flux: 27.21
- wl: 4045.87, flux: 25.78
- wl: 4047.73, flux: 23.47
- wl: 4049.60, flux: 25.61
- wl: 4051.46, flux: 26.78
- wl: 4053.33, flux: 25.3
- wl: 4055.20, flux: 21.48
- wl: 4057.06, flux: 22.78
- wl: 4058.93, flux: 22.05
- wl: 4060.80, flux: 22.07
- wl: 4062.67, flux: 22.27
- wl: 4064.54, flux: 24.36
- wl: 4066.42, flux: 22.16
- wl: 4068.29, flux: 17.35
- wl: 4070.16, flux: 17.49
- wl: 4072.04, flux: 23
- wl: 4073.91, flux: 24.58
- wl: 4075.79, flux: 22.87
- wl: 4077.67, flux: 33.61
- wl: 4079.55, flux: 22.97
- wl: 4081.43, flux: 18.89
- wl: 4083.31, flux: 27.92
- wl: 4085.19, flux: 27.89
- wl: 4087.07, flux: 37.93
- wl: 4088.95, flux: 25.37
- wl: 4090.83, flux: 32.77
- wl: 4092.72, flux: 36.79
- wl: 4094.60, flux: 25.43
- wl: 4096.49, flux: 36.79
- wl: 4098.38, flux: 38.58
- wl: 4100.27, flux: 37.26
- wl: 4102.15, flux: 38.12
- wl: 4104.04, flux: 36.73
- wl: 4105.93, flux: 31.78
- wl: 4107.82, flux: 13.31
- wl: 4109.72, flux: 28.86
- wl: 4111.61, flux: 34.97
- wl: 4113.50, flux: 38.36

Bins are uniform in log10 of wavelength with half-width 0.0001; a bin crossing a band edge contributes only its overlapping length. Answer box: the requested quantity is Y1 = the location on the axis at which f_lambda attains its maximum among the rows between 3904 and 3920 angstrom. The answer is 3913.92 angstrom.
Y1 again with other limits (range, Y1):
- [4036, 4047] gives 4038.42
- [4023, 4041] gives 4038.42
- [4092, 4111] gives 4098.38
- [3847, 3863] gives 3849.57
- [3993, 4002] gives 4001.40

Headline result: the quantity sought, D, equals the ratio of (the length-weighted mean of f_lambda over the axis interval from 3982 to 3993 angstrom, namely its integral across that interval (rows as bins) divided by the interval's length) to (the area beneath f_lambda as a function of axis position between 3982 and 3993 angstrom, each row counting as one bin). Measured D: 0.091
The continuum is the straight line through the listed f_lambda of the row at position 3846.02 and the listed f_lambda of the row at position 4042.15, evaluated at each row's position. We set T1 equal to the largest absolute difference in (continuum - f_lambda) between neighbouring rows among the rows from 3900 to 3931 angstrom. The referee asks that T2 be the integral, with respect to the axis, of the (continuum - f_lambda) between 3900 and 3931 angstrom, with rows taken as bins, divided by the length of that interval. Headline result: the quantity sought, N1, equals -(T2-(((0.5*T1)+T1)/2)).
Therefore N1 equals 8.8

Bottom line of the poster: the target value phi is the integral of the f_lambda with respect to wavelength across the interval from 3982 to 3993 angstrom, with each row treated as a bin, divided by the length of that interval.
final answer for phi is 24.4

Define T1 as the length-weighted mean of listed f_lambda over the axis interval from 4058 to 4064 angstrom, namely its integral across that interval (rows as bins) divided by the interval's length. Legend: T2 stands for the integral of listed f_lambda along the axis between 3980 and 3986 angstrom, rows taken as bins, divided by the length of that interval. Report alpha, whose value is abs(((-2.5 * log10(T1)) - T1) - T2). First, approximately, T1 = 22.3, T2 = 22.8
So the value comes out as 48.5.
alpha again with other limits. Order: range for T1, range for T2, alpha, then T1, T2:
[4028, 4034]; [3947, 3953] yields 51.3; 25.1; 22.7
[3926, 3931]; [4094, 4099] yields 61.5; 24.3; 33.8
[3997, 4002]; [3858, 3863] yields 48.8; 24.1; 21.3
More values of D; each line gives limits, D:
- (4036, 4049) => 0.077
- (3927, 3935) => 0.125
